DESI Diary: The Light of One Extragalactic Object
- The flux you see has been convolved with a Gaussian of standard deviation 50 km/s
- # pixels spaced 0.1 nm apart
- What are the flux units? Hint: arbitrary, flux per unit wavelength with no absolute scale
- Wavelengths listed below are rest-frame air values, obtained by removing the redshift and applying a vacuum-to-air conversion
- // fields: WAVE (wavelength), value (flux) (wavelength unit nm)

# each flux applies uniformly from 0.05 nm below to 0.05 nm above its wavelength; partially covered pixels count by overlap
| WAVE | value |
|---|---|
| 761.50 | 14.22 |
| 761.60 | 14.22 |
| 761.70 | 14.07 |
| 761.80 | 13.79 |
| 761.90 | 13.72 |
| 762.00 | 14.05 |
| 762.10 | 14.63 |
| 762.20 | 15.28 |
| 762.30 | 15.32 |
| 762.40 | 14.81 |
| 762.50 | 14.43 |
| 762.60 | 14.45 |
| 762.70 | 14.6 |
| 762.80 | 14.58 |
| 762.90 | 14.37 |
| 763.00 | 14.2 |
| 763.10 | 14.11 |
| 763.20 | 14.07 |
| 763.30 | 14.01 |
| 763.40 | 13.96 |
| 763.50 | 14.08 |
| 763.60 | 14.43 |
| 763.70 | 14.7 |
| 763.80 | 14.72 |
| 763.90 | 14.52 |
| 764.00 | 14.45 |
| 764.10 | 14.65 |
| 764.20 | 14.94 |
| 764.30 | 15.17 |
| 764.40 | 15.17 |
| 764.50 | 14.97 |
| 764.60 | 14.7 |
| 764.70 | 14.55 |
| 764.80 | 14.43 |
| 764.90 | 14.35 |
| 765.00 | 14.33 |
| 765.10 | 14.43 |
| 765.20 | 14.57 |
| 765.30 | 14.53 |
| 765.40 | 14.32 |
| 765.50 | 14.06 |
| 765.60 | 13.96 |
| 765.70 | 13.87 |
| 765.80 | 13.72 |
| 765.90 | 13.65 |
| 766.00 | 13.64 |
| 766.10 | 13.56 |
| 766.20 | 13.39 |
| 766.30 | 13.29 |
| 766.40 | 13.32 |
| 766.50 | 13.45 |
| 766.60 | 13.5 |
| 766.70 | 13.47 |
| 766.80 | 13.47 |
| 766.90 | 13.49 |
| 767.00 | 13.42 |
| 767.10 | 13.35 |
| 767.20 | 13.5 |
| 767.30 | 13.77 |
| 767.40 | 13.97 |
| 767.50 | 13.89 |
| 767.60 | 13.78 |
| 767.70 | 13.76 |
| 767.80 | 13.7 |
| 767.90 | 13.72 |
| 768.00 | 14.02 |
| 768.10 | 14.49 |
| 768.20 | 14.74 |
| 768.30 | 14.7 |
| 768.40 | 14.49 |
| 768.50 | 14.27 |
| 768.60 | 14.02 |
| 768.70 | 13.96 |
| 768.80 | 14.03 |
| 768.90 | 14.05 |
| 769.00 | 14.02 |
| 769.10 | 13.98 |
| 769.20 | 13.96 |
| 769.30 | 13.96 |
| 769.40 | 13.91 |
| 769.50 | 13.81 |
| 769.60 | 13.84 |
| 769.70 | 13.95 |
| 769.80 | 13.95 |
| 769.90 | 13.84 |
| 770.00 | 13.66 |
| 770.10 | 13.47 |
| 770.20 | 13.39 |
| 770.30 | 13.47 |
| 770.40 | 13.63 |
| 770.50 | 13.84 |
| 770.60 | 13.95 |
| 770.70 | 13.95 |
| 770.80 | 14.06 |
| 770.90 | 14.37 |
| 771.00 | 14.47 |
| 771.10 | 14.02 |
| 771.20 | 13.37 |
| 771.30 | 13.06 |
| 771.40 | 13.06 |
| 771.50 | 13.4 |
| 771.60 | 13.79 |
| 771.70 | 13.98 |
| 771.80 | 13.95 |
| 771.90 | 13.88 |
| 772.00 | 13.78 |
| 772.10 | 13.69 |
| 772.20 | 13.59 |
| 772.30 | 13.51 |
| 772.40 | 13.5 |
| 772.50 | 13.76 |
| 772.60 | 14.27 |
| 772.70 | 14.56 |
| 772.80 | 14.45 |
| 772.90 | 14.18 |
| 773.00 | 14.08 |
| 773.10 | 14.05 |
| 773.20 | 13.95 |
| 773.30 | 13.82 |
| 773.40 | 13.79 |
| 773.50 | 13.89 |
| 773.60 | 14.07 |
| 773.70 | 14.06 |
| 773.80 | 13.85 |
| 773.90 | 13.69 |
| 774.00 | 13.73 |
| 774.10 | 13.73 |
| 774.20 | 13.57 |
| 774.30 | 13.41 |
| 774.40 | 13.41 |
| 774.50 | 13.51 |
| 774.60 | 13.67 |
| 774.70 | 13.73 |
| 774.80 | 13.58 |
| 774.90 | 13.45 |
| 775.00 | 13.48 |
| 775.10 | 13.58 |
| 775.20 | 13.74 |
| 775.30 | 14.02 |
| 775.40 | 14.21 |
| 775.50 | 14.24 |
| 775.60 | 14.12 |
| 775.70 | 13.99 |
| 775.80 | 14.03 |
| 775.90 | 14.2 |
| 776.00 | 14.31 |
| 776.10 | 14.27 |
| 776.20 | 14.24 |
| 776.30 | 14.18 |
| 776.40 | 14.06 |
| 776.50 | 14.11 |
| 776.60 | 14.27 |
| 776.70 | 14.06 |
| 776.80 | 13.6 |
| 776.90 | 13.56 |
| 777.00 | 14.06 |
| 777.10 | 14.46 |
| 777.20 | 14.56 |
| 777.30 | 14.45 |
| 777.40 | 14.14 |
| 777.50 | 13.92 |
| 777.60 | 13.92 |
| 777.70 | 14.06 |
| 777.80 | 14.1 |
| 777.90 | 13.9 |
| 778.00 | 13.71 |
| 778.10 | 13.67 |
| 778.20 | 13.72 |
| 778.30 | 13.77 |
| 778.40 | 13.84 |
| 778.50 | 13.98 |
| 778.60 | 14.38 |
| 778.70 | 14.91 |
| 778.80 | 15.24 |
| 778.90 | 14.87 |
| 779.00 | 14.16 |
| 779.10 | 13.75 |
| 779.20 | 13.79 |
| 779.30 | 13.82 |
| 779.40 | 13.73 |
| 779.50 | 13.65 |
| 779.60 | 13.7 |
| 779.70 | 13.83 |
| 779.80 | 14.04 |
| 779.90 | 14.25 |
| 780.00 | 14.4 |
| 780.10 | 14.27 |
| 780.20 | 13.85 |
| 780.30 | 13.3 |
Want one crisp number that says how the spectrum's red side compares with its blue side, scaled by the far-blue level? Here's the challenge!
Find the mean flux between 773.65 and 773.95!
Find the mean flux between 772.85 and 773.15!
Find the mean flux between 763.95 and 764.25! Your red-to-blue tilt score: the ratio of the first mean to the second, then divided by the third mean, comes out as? 0.0670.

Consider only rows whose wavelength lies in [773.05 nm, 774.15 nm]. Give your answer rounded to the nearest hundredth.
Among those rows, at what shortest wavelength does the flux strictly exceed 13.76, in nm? 773.10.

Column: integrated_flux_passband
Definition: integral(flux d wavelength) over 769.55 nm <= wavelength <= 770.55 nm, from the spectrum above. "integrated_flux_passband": 14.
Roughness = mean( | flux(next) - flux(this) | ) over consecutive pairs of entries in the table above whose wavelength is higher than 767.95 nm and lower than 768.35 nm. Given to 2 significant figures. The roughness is 0.25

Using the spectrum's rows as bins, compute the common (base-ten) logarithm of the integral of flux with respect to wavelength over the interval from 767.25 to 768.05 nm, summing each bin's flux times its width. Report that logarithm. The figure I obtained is 1.04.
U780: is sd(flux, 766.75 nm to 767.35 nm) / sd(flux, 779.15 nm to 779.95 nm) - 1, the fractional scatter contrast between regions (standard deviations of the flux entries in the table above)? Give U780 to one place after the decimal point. -0.3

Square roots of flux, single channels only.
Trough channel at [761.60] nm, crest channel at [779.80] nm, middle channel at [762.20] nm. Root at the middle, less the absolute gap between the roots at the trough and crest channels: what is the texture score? 3.885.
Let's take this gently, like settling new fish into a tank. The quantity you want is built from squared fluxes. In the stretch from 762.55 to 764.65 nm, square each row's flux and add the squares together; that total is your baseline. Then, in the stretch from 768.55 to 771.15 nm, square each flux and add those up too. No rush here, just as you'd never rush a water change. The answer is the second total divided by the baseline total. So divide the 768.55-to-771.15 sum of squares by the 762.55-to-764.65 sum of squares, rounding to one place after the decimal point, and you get 1.1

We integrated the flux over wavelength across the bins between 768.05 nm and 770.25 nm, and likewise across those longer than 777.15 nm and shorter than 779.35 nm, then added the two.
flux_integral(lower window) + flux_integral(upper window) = 61.9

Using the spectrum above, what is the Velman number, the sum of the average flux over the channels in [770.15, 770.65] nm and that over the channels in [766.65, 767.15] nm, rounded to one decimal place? 27.1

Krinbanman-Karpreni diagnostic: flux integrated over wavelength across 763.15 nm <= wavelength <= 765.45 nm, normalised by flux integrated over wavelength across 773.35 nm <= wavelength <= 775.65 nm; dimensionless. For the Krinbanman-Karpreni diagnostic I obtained 1.06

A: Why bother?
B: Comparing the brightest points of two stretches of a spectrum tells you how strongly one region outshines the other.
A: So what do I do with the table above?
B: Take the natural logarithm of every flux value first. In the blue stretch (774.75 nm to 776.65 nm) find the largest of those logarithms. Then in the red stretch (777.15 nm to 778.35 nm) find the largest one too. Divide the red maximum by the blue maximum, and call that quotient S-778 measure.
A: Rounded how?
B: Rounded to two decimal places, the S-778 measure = 1.01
